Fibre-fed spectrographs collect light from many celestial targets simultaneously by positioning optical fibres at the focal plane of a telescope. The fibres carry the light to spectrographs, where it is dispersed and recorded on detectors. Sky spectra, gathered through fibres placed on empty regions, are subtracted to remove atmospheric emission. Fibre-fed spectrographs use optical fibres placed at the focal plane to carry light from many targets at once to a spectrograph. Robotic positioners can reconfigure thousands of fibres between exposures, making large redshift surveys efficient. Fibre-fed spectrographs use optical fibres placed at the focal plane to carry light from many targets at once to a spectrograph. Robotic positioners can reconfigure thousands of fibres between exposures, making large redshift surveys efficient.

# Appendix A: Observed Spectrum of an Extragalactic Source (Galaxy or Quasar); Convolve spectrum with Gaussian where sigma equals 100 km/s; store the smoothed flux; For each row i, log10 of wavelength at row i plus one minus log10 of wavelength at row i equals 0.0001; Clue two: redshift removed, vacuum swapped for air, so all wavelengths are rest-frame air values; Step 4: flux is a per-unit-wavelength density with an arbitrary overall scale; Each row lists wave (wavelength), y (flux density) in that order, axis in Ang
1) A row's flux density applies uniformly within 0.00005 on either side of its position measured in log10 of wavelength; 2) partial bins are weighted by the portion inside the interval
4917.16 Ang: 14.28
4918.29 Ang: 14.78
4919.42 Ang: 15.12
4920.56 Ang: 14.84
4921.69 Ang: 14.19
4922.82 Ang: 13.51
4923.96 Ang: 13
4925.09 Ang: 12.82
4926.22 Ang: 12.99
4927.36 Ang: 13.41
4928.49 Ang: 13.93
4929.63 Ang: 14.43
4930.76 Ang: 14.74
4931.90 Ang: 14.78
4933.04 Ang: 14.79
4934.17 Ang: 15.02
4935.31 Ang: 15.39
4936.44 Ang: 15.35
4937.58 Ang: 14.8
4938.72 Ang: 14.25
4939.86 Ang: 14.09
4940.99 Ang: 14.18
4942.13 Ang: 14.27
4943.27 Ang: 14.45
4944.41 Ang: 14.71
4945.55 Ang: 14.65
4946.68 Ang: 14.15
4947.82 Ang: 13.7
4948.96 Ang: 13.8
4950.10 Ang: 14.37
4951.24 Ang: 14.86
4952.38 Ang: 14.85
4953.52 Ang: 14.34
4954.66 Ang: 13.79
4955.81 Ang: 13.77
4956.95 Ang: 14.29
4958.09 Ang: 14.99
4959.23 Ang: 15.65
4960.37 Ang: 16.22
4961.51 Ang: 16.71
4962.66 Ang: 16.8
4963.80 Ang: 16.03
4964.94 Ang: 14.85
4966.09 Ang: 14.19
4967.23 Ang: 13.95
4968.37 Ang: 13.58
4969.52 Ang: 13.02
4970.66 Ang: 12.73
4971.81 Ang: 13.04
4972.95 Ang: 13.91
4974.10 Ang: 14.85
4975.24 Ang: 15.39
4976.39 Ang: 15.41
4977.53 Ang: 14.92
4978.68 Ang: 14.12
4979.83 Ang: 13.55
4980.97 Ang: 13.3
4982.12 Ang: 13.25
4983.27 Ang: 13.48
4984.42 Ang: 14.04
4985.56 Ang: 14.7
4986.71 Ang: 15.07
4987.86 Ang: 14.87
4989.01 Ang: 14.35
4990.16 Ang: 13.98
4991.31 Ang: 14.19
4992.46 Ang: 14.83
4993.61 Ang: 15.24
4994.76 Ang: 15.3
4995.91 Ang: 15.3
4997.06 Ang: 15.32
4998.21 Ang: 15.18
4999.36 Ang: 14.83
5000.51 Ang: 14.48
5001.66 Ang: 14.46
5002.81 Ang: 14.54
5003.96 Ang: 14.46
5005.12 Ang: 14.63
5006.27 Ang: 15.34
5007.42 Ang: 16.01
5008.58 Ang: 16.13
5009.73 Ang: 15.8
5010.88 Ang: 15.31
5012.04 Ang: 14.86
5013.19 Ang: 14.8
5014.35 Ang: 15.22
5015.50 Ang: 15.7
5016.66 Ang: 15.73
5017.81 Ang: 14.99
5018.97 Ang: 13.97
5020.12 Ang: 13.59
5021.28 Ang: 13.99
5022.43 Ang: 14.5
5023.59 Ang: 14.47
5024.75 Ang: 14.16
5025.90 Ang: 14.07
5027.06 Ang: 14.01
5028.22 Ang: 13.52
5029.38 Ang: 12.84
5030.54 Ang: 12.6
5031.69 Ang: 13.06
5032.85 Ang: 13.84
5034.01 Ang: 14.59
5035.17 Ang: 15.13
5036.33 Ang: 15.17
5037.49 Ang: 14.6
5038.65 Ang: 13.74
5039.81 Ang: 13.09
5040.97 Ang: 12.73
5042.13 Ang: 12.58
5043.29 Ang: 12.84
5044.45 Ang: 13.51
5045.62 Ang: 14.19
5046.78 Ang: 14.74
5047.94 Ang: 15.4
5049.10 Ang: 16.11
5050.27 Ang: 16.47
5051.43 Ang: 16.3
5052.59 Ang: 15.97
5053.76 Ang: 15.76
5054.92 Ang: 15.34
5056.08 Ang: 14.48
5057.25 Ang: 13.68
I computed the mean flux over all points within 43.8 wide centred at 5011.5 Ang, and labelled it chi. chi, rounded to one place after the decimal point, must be 14.6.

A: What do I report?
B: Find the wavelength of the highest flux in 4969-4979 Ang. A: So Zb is 4976.39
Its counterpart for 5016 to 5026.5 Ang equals 5016.66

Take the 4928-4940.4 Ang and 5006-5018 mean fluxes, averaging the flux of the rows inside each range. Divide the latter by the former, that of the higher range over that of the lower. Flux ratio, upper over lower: 1.05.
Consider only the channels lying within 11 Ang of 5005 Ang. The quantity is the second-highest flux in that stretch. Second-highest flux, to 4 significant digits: 16.01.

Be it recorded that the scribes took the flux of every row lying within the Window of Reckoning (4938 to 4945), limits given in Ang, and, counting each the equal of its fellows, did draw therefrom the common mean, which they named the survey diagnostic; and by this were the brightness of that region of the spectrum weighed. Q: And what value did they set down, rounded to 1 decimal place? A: 14.3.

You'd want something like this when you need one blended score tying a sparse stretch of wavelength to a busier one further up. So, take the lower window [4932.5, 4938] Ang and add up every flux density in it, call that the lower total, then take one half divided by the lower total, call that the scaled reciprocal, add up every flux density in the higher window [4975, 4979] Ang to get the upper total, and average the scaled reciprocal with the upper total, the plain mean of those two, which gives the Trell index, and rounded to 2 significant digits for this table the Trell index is 30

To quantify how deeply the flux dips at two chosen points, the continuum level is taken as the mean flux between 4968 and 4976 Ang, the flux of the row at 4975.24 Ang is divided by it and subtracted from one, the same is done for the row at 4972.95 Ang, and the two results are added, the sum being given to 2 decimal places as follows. -0.12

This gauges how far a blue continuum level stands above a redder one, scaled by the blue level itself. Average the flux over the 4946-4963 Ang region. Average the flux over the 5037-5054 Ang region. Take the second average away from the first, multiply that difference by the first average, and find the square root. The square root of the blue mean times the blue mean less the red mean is 2.1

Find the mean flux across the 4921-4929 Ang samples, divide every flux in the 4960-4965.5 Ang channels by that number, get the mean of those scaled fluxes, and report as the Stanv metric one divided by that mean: 0.83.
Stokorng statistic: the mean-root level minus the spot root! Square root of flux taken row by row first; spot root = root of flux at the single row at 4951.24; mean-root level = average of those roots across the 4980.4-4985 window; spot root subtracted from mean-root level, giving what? -0.18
